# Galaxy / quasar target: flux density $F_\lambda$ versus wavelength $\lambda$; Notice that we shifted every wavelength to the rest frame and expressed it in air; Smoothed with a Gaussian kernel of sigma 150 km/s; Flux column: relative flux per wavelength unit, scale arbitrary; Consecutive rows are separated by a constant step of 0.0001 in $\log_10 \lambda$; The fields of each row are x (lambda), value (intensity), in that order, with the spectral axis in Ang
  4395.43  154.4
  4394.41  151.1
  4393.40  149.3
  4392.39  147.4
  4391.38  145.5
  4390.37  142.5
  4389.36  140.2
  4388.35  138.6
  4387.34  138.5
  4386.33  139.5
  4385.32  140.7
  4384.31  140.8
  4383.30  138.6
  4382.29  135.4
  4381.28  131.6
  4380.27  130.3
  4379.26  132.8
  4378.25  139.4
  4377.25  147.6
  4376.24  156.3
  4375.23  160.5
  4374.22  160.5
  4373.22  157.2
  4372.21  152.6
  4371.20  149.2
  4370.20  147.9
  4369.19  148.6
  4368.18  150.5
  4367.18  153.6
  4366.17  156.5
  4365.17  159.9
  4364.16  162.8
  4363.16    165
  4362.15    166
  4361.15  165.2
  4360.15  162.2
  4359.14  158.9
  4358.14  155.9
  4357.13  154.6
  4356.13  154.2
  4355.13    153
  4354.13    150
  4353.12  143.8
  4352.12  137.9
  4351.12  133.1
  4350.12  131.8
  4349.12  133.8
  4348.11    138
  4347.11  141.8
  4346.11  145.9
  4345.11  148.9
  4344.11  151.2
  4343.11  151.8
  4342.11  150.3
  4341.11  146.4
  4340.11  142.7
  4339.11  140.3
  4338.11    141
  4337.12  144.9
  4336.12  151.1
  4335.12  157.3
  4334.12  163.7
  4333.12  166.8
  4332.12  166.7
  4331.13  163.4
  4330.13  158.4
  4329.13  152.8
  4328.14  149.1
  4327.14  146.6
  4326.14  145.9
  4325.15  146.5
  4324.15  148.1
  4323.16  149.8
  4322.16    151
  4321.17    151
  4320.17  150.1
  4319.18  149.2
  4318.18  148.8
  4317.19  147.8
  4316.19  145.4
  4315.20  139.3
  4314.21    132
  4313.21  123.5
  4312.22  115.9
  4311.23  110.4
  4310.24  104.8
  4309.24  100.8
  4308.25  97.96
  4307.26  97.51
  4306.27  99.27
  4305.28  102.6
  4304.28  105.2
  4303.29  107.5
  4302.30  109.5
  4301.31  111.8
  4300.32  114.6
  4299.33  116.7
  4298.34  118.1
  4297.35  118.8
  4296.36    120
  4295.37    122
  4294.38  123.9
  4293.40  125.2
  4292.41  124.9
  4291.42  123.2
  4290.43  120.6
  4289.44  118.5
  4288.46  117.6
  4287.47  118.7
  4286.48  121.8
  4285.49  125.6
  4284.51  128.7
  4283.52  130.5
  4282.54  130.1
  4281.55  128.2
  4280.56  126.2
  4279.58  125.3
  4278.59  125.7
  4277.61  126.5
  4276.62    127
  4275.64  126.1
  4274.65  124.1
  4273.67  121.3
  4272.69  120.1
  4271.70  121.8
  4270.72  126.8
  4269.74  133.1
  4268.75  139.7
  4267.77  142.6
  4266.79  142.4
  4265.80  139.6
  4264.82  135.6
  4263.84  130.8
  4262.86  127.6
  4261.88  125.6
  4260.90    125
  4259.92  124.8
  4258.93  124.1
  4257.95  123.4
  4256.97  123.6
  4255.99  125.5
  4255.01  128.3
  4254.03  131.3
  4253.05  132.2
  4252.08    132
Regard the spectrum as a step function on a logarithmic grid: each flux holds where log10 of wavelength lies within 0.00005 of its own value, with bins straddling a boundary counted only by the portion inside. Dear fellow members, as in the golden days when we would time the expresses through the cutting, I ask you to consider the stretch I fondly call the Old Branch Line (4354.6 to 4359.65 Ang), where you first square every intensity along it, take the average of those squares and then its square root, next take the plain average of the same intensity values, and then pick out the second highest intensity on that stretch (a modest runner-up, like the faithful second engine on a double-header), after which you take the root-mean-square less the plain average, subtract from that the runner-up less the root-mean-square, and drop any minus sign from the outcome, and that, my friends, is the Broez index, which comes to 1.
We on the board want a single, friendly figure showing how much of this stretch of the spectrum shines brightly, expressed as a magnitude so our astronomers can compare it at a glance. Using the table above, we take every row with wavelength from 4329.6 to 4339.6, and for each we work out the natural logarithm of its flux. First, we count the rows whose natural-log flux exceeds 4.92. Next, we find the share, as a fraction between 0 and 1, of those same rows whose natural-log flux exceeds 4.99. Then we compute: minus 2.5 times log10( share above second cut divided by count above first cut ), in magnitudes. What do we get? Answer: 2.89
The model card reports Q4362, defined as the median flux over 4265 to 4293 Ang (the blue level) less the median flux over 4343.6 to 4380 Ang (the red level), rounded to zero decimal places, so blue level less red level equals -26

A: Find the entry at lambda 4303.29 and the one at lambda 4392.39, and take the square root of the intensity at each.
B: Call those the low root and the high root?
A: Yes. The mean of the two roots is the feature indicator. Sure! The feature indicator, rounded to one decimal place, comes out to 11.3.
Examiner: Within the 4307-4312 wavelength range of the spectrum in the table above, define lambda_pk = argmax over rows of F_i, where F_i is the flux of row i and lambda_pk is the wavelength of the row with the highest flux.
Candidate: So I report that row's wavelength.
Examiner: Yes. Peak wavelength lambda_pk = 4311.23 Ang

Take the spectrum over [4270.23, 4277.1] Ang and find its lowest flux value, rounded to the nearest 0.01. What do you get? 120.10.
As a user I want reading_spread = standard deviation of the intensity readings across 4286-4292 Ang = 2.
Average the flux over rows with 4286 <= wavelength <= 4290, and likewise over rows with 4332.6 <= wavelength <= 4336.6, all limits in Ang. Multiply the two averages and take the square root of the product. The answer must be 138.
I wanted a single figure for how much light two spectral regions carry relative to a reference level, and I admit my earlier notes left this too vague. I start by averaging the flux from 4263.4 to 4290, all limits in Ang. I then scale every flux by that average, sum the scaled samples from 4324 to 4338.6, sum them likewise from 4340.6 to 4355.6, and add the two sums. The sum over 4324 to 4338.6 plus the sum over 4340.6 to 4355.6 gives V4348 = 35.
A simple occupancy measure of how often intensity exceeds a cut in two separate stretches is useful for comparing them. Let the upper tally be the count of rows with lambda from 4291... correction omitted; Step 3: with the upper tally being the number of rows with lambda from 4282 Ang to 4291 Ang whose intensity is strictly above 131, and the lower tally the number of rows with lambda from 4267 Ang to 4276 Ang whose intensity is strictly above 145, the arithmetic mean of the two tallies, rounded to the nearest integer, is 0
